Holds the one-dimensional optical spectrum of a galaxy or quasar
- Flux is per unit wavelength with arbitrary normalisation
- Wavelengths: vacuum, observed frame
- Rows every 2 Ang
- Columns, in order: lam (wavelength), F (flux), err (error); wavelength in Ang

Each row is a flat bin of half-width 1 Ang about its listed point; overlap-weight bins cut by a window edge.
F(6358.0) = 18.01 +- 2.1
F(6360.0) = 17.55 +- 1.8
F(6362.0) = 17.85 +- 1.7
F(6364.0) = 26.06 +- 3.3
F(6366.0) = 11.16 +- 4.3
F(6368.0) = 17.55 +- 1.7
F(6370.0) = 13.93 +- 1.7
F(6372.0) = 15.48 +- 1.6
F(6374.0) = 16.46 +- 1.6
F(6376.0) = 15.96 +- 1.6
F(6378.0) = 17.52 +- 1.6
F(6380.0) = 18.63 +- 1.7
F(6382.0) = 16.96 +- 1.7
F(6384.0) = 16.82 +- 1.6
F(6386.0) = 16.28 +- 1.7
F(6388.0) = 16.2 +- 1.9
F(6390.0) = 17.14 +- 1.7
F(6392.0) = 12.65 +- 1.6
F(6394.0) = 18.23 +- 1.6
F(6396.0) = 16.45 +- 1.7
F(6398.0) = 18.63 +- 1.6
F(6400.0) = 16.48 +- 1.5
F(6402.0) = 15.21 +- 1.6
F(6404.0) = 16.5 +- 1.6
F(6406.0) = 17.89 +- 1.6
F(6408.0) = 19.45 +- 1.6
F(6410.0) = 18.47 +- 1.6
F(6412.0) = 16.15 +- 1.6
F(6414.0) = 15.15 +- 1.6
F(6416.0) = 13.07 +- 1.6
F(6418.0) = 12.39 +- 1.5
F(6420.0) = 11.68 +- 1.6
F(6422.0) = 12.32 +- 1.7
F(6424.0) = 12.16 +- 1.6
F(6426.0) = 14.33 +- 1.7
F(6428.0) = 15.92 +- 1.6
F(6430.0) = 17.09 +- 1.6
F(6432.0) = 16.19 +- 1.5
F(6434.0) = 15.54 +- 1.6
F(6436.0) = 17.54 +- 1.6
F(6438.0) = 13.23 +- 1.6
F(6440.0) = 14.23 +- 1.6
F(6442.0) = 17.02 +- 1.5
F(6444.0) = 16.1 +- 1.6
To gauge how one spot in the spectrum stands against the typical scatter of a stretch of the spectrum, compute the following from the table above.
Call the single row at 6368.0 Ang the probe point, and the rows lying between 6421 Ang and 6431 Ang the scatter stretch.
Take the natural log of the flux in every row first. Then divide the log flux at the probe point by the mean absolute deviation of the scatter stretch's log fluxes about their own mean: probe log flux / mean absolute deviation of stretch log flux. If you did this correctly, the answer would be 24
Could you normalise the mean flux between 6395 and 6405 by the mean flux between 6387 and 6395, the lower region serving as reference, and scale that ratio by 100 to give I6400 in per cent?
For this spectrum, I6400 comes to 104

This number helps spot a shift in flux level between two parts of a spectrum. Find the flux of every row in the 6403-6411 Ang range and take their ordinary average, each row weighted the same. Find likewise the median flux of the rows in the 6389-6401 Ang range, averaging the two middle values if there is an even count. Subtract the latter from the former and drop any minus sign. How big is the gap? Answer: 1.3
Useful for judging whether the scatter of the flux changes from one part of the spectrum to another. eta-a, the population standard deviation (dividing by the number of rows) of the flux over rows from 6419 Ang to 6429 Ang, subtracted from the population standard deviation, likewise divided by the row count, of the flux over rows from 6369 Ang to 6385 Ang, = -0.3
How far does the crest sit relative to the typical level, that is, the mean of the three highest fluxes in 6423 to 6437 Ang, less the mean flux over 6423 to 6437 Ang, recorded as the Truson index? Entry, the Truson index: 1.40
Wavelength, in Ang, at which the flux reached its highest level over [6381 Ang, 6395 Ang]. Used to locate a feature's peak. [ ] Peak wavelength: 6394.0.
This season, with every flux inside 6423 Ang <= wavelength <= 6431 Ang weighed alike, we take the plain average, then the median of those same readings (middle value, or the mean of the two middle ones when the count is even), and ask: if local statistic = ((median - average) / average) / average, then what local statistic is 0.0011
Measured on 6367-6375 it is 0.0005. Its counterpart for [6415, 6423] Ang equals -0.0001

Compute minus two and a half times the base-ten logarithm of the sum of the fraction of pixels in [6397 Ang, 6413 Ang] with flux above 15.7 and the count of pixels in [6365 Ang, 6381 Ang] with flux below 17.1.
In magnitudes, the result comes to -1.92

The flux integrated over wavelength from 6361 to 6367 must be 110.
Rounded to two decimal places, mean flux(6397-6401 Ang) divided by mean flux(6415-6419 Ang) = 1.38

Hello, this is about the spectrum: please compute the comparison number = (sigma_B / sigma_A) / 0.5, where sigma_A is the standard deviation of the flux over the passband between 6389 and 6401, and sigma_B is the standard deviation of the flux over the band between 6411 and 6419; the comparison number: 1.6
